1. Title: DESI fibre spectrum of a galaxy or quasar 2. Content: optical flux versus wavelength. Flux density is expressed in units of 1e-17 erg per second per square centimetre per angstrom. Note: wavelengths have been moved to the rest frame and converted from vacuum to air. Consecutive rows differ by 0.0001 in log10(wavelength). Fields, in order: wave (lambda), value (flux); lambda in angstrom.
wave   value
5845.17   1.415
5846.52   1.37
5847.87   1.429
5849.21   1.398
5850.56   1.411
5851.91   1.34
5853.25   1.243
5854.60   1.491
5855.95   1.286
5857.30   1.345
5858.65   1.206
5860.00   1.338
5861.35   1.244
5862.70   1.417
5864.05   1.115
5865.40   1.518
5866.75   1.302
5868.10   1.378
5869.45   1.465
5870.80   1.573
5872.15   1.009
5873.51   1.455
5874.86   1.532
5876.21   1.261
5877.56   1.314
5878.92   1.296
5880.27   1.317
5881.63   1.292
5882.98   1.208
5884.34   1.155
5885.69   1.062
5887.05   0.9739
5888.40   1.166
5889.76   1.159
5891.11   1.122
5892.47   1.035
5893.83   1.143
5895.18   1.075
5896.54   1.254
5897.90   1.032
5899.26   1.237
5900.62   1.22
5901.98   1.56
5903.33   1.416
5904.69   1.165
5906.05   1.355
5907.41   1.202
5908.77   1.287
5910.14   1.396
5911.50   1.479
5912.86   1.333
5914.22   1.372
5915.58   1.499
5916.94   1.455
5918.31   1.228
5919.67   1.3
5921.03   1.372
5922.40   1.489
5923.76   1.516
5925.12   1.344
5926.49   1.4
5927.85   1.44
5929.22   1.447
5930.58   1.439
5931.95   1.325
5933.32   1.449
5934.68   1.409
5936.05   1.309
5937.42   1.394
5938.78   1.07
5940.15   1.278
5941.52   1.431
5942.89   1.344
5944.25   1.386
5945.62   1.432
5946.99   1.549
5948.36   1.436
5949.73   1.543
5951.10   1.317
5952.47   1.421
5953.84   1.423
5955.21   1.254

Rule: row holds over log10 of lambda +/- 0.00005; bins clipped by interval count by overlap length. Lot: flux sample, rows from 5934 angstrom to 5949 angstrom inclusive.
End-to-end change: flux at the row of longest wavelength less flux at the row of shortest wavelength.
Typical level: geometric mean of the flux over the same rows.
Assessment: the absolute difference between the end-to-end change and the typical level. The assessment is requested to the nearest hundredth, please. 1.33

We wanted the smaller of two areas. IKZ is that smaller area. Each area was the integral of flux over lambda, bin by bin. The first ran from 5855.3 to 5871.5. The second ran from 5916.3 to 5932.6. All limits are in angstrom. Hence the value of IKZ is 21.9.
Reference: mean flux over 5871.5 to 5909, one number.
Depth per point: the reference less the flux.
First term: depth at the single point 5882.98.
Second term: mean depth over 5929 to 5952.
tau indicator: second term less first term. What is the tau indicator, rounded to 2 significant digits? -0.18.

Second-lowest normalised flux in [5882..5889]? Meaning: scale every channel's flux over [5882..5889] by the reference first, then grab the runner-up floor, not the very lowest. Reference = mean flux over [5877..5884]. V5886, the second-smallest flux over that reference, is 0.83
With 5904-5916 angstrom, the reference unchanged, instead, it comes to 0.94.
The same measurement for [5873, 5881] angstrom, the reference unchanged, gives 1.01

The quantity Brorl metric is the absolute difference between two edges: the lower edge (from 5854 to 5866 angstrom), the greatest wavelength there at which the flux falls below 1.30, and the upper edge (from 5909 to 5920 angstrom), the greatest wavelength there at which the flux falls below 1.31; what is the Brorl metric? 55.6 angstrom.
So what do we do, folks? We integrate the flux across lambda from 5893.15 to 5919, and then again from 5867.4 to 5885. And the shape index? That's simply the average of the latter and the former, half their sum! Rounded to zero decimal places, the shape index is 28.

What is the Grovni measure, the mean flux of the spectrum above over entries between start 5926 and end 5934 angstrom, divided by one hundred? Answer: 0.0142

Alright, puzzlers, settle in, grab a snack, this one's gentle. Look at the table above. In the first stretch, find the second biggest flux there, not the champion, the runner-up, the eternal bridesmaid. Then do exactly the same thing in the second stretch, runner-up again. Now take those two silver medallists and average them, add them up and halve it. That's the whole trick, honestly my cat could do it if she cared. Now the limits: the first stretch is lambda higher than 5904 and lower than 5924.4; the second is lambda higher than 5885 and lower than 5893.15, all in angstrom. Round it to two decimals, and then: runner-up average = 1.33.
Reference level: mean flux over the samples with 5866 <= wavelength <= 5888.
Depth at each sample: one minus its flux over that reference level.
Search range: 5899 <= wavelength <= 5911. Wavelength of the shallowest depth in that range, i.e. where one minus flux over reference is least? 5901.98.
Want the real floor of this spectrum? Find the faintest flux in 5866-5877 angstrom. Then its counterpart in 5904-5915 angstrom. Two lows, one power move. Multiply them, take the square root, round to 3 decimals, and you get 1.084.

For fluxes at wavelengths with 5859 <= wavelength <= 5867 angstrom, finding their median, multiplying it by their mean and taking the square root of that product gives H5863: 1.32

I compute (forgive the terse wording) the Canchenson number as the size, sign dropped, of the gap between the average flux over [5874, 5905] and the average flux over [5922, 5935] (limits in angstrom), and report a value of 0.21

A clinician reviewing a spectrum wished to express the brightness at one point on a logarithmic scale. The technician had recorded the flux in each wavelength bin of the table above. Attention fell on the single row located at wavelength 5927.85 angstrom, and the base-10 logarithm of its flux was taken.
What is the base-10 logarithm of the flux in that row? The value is 0.16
